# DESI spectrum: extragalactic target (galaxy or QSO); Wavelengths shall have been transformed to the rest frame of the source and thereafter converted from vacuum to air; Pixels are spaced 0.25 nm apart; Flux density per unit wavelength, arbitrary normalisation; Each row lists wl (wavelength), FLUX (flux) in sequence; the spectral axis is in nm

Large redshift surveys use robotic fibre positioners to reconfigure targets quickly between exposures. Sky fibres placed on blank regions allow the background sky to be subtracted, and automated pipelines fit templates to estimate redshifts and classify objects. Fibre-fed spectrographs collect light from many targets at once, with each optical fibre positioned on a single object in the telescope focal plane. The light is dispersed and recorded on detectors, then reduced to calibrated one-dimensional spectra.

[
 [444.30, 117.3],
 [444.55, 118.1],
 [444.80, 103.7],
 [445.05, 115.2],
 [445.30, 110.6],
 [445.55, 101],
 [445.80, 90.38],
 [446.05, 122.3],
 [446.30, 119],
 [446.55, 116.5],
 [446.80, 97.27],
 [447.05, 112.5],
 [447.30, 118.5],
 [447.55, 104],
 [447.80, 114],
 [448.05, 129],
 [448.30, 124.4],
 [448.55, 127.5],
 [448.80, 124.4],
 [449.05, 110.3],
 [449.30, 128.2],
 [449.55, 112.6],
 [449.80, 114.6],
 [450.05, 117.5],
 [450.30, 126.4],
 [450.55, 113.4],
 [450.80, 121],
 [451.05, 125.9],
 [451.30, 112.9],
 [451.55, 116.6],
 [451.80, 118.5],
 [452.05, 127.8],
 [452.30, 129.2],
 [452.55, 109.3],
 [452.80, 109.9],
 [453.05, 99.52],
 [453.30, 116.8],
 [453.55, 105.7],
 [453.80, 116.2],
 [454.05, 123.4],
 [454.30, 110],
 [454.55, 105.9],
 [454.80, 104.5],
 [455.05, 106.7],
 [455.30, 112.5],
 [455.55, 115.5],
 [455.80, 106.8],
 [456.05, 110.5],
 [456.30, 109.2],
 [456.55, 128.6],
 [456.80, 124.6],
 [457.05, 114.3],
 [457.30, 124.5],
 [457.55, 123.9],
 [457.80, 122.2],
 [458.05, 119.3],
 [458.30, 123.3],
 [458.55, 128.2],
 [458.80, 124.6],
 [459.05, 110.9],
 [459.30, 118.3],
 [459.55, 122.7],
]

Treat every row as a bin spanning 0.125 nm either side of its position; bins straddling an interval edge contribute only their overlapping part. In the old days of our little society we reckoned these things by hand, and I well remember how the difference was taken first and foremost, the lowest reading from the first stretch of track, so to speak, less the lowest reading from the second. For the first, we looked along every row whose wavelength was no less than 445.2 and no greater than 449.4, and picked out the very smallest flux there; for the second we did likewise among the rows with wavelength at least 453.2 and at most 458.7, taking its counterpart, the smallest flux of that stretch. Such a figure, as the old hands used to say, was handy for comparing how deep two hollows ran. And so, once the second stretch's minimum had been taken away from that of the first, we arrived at -14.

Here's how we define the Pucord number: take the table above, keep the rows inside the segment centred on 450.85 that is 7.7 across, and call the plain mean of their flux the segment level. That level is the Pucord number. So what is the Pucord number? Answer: 117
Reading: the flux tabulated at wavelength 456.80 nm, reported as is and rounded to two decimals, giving 124.60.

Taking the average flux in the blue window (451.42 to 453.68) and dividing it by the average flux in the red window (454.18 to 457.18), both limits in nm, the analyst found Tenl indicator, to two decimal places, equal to 1.02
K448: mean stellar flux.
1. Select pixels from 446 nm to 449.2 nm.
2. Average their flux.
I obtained 117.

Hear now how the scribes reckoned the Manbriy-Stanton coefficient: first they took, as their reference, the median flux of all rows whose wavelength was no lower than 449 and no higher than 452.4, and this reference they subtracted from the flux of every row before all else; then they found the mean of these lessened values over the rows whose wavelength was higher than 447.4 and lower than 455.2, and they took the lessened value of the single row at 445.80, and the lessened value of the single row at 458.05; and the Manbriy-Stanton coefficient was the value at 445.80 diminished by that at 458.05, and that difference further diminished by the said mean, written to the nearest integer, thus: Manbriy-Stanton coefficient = -27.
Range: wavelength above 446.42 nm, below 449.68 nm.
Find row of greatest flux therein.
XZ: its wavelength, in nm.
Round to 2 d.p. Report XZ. 448.05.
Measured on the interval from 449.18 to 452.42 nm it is 452.30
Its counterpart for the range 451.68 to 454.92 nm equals 452.30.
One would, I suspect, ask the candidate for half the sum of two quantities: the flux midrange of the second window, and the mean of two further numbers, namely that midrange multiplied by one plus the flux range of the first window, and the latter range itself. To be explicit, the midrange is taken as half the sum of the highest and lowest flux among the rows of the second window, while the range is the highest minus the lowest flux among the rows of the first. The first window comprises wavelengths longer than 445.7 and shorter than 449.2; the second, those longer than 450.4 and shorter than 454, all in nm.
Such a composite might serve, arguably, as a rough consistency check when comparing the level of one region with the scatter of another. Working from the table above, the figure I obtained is 1200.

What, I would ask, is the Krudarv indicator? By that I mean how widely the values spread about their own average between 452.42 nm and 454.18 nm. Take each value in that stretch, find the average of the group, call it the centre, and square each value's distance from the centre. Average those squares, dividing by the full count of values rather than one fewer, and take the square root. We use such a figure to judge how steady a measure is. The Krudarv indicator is 7.3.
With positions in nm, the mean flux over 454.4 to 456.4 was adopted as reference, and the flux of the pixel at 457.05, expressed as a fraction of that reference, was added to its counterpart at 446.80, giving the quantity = 1.94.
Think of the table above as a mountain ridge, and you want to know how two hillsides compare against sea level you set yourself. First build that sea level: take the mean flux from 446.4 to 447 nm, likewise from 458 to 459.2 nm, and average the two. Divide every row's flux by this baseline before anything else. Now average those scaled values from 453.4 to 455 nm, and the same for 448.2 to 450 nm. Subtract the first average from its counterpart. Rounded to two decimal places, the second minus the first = 0.08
